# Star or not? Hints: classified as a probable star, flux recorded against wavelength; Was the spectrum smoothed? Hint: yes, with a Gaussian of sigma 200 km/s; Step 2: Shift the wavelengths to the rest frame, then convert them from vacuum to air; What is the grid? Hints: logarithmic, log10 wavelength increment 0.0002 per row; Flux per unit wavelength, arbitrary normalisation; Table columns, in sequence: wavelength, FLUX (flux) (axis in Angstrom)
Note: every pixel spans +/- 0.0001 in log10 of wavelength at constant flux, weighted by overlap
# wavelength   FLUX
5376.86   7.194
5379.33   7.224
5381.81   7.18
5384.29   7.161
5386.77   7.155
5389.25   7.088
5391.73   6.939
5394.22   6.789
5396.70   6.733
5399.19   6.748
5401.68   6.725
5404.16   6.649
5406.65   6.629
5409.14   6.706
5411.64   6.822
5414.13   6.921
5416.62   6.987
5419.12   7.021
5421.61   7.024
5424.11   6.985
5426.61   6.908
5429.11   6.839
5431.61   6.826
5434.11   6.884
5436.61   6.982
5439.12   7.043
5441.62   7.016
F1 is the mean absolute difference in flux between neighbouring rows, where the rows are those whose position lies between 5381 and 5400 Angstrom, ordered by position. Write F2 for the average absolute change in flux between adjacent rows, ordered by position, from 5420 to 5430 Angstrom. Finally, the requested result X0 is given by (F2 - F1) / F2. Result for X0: -0.1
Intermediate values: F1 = 0.066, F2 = 0.0617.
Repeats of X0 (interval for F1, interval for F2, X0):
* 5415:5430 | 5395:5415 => 0.3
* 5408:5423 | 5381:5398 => 0.1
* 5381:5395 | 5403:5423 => -0.3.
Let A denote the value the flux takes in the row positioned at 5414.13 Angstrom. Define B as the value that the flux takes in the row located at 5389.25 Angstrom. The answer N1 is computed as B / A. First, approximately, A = 6.921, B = 7.088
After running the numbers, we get 1.02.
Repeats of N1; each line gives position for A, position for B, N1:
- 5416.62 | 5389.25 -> 1.01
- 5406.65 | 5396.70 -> 1.02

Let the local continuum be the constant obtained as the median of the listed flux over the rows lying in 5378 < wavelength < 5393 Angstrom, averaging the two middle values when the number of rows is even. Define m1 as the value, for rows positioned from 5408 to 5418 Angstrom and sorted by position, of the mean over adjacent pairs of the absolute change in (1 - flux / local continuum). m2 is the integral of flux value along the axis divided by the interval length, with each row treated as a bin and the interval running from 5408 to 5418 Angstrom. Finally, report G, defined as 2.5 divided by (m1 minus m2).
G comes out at -0.365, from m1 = 0.013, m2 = 6.86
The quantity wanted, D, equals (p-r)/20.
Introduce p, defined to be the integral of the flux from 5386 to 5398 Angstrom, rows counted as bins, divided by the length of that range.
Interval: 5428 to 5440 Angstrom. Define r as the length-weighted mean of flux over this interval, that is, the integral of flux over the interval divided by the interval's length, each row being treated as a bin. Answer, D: 0.001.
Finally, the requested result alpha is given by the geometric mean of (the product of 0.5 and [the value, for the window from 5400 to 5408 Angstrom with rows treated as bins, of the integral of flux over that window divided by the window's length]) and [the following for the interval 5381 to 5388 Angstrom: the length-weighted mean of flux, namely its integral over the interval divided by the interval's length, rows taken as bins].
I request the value 4.89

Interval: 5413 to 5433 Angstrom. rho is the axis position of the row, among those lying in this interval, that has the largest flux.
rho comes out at 5421.61 Angstrom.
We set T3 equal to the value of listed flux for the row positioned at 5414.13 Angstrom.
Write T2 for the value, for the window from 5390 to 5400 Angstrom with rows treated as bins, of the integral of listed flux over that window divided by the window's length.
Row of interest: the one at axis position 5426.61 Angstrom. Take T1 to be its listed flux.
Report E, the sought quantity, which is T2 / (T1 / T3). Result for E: 6.83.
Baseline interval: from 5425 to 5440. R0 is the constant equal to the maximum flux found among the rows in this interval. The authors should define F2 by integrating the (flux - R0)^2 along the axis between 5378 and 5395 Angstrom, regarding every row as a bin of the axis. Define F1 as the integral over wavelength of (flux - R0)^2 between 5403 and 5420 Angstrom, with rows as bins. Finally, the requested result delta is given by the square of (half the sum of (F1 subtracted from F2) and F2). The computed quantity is 0.1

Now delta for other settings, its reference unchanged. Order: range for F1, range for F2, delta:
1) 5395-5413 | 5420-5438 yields 0.4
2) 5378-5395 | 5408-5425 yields 0.1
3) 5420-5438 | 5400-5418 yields 1.9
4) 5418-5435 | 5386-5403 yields 0.6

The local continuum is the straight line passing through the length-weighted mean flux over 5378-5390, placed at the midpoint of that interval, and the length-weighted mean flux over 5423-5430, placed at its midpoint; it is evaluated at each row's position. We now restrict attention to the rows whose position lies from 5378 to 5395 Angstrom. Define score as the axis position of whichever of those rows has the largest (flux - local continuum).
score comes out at 5379.33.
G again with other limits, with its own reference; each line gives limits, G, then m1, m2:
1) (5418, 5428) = -0.358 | 0.006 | 6.98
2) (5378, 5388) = -0.348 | 0.003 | 7.18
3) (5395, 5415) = -0.371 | 0.009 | 6.74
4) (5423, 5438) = -0.363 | 0.009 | 6.90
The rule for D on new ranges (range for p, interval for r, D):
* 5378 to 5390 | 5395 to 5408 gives 0.023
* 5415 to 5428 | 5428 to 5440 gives 0.004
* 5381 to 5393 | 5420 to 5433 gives 0.009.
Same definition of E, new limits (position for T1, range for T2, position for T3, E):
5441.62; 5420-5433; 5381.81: 7.08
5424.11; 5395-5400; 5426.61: 6.67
